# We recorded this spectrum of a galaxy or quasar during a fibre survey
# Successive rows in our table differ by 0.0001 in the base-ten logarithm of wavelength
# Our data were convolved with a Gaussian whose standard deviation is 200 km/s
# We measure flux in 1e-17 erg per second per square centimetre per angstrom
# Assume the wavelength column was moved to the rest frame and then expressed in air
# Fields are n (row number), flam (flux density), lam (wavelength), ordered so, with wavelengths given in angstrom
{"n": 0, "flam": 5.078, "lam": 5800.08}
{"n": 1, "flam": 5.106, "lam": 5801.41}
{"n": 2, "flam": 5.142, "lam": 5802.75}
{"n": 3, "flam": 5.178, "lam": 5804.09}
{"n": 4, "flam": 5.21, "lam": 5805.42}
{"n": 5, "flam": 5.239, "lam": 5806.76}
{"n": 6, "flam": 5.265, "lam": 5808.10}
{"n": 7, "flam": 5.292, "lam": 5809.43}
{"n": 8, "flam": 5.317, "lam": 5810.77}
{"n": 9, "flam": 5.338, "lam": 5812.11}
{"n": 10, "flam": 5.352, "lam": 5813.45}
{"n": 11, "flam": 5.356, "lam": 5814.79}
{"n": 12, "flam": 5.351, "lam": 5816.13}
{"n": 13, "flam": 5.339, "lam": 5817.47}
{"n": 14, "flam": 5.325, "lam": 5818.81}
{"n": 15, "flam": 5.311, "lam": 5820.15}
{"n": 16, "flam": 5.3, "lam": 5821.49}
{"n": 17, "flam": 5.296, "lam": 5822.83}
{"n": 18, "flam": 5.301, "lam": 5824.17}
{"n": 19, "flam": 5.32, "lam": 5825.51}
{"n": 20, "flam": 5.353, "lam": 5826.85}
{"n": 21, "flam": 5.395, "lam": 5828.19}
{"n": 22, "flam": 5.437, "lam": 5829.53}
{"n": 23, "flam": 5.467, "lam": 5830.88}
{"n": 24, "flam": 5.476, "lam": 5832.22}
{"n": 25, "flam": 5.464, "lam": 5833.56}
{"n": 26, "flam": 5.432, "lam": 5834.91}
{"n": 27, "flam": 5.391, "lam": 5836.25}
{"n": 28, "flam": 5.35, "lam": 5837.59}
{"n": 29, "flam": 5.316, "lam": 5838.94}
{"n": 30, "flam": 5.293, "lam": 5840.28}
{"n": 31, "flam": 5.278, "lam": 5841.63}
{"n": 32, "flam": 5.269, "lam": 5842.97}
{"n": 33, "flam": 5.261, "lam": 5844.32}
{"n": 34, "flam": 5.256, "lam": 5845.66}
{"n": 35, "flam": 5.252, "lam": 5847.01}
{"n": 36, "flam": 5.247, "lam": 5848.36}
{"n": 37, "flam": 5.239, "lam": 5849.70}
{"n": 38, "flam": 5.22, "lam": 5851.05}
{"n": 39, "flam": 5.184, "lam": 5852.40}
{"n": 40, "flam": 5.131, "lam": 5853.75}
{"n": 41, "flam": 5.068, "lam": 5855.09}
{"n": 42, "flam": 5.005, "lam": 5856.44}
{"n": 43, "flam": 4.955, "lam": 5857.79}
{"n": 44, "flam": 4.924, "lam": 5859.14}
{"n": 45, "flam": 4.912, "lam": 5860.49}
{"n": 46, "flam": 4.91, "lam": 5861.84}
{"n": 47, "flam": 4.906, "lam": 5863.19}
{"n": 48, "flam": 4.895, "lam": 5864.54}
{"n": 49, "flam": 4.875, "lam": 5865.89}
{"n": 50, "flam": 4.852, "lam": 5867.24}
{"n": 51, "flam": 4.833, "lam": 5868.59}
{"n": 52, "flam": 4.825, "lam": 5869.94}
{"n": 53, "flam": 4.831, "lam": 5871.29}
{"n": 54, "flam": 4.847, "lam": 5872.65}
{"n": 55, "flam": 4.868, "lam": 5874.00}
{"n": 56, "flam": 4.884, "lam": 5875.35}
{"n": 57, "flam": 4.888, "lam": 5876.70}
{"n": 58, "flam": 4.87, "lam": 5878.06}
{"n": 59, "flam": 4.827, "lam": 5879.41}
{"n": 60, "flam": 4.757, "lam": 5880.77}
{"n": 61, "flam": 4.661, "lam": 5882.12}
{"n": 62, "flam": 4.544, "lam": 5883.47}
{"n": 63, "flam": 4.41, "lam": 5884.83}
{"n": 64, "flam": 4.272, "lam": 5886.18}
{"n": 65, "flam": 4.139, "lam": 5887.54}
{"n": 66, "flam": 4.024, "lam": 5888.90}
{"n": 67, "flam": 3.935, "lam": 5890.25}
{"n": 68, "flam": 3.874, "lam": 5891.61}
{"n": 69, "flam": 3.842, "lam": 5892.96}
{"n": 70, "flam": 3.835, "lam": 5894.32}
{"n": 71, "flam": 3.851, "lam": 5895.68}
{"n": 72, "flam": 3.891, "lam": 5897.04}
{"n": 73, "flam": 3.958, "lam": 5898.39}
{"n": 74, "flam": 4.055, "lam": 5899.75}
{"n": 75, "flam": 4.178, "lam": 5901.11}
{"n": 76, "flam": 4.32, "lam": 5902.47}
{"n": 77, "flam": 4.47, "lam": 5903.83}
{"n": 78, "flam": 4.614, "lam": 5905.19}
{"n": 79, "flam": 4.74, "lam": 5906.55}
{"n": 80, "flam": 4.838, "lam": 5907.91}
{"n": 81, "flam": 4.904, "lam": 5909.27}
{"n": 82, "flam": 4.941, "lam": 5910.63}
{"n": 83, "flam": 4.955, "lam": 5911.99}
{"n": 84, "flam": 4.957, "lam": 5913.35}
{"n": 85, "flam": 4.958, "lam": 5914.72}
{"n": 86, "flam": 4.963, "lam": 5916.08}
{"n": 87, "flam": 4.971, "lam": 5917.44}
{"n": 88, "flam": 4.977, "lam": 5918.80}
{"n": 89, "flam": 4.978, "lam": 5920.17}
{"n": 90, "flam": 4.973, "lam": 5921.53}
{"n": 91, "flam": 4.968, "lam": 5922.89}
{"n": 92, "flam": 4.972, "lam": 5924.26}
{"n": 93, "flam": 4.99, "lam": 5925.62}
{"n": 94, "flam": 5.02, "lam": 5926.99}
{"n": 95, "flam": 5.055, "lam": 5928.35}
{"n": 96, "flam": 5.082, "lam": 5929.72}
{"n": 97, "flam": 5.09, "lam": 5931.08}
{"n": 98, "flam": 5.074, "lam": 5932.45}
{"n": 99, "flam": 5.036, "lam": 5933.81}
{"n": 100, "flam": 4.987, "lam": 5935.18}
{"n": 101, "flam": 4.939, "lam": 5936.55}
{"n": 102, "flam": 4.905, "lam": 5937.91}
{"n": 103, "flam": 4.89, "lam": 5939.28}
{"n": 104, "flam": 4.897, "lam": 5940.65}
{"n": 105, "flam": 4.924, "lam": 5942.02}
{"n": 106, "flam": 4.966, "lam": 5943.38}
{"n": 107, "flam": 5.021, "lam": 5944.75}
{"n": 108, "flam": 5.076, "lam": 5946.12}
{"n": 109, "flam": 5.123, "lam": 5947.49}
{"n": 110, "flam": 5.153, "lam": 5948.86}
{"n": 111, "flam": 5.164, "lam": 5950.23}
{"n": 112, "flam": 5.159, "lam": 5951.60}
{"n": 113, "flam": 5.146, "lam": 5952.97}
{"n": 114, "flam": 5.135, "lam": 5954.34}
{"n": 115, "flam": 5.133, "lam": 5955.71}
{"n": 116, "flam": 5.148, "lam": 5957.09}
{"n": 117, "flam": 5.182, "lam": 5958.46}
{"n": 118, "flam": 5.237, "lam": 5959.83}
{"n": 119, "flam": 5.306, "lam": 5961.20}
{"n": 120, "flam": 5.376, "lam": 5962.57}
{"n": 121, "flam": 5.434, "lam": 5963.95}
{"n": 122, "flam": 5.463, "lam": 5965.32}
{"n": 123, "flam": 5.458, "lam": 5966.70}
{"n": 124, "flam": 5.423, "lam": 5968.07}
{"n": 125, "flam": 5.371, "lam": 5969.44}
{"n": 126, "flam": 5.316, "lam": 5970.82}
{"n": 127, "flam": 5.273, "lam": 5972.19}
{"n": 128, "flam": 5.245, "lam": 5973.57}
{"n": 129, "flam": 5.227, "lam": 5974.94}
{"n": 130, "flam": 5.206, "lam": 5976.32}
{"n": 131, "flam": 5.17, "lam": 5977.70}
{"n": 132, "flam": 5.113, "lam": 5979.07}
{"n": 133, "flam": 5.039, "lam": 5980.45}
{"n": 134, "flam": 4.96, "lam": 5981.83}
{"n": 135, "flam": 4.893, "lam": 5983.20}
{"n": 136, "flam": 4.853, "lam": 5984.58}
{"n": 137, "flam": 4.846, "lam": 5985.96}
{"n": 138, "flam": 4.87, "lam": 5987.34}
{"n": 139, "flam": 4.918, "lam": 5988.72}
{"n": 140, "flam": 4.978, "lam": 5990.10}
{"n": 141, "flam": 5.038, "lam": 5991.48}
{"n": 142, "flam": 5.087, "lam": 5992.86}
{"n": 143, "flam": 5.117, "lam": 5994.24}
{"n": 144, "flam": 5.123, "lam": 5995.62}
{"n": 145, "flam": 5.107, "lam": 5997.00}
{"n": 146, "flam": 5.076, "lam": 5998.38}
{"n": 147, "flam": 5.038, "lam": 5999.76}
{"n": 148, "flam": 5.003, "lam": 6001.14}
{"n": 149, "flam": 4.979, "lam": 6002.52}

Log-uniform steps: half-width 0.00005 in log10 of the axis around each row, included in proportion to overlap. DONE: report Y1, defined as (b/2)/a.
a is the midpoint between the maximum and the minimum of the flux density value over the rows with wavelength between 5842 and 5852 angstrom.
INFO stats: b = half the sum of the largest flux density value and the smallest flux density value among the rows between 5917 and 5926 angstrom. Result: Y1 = 0.475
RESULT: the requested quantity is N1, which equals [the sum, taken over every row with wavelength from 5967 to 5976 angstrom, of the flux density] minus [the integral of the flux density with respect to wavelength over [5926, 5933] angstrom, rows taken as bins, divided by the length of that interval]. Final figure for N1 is 27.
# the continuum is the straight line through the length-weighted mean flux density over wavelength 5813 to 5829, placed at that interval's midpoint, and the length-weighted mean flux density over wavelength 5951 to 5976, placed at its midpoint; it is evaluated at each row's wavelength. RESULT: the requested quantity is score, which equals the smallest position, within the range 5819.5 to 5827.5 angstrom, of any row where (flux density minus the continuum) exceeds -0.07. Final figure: 5820.15 angstrom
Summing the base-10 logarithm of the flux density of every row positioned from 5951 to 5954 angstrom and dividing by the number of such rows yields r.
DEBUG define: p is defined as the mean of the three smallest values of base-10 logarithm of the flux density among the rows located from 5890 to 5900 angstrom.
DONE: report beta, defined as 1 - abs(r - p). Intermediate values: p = 0.58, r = 0.712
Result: 0.87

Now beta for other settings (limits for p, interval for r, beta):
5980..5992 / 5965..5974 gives 0.96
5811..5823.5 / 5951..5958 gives 0.99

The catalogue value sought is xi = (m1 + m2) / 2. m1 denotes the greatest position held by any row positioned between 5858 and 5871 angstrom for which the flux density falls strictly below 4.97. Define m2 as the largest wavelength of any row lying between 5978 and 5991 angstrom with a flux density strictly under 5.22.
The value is 5930.0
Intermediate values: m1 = 5869.94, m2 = 5990.10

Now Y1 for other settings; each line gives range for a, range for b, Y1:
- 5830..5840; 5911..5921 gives 0.460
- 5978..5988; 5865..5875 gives 0.487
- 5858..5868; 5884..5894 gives 0.422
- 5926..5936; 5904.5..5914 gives 0.475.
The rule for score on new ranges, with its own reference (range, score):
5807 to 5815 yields 5809.43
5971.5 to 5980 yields 5972.19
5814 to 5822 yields 5814.79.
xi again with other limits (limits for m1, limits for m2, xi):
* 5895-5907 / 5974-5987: 5946.3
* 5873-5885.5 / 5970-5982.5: 5933.3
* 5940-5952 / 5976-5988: 5965.4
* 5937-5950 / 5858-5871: 5906.7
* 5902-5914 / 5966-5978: 5945.5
